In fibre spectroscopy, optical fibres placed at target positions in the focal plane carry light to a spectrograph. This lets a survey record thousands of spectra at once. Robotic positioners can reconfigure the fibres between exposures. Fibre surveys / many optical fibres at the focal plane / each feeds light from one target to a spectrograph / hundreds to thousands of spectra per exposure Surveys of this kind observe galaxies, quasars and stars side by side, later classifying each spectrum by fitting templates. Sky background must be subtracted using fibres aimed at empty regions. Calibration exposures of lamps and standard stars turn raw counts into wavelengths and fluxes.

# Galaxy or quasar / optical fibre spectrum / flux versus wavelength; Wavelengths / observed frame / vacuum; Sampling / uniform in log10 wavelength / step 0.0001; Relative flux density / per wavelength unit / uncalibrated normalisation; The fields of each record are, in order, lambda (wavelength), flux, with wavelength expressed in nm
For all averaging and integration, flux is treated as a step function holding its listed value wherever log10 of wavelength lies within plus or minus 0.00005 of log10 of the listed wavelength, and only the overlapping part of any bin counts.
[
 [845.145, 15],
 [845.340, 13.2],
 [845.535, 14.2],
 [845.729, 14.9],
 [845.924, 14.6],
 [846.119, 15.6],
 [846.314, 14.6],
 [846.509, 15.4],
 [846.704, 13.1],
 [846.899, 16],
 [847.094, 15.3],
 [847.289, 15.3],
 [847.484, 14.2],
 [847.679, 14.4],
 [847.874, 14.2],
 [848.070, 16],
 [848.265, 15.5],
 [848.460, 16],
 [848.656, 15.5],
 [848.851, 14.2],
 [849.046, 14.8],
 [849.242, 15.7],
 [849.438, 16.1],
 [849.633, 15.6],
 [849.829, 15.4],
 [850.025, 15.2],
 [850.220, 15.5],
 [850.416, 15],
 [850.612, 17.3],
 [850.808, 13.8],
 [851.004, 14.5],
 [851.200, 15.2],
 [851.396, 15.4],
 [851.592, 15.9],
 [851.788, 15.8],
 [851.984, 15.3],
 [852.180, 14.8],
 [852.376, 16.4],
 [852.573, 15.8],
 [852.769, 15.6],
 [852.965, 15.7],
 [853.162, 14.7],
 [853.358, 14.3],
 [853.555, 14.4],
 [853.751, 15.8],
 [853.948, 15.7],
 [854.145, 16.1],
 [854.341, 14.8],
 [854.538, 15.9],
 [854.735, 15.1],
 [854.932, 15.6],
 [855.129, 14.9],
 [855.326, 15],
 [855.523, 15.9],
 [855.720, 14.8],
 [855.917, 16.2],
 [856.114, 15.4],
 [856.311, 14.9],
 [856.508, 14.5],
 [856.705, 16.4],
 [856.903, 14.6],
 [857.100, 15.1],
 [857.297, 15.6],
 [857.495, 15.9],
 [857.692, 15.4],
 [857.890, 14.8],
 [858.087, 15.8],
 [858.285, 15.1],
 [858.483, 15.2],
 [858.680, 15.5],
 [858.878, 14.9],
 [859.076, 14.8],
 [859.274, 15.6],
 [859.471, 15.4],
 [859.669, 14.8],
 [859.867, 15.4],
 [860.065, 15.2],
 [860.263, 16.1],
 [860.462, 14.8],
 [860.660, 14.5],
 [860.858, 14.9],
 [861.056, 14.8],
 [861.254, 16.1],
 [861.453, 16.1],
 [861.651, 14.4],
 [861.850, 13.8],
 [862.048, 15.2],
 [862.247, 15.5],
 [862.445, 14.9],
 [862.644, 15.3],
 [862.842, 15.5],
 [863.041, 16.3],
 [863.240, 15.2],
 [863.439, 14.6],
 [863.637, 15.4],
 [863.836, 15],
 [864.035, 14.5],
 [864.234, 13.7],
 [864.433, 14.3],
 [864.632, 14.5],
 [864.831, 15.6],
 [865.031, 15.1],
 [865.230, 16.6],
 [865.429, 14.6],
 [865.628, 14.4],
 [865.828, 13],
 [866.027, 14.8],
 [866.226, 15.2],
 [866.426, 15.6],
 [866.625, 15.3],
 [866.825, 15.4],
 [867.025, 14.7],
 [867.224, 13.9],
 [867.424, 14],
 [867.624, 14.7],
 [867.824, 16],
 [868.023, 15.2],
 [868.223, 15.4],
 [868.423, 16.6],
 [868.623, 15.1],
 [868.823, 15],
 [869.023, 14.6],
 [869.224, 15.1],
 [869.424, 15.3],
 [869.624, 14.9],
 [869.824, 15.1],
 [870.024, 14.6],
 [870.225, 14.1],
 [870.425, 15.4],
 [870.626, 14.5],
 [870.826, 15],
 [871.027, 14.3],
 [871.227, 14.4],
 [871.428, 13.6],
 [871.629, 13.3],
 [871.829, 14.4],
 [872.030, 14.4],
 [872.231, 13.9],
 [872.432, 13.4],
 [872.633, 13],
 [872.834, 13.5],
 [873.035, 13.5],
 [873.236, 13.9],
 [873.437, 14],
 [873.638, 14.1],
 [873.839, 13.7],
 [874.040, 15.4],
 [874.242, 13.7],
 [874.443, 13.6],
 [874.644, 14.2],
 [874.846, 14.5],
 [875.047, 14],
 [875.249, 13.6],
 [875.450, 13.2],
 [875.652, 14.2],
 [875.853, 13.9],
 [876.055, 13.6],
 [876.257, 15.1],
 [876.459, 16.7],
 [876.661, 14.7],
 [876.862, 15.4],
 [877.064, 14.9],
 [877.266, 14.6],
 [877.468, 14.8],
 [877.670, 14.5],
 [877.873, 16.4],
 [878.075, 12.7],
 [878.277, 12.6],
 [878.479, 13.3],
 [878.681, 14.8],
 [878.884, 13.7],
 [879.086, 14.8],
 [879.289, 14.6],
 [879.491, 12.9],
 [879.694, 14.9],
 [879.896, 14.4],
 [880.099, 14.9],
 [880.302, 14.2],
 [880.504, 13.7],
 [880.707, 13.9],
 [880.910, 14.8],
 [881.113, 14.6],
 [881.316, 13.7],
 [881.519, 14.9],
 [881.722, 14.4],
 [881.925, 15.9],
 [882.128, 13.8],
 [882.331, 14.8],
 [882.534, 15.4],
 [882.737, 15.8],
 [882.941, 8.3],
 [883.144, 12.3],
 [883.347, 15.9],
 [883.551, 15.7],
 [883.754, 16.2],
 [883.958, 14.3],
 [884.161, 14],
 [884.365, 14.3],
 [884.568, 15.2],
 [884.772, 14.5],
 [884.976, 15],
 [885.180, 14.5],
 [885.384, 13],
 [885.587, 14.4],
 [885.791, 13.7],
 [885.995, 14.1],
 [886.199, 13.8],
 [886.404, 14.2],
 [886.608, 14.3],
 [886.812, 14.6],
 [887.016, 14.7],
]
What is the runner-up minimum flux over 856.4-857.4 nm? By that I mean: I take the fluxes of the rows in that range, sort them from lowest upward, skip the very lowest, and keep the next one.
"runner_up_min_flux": 14.6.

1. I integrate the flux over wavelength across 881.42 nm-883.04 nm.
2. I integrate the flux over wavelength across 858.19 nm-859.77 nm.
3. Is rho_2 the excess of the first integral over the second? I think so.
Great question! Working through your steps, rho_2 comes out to -1.0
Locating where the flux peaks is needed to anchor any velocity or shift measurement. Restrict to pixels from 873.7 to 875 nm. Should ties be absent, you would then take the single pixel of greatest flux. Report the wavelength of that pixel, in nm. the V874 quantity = 874.040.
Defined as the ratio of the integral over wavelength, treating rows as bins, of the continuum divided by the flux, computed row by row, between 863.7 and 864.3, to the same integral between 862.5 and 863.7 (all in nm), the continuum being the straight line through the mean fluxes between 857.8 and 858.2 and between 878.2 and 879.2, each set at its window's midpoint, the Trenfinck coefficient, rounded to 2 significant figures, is 0.53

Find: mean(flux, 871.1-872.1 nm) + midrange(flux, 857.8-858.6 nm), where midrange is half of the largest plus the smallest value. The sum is 29.3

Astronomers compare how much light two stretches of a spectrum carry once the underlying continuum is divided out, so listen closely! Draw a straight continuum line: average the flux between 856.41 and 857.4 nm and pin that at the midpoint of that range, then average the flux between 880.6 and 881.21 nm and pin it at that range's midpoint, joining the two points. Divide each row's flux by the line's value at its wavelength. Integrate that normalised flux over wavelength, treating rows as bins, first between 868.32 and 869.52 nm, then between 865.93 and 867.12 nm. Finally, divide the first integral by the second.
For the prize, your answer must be 1.02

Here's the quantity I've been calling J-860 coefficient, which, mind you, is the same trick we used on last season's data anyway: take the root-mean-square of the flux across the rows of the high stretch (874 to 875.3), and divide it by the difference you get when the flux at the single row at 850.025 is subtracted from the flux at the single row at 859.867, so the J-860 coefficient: 71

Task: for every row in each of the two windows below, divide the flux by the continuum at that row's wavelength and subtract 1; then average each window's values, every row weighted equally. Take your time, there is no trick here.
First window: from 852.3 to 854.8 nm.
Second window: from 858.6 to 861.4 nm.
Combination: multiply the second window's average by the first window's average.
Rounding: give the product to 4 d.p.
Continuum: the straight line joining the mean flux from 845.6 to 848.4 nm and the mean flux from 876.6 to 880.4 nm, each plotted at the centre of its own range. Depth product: 0.0013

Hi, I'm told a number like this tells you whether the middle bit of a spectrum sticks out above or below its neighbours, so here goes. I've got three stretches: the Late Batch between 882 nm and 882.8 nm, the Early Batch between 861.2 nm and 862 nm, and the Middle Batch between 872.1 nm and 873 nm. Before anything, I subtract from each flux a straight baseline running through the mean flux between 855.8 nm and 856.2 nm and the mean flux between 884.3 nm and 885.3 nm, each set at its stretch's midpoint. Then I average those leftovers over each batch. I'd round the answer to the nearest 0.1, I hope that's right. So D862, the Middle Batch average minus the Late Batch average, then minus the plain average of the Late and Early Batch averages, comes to -1.7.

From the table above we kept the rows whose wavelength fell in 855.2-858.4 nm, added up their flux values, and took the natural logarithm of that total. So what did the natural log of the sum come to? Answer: 5.50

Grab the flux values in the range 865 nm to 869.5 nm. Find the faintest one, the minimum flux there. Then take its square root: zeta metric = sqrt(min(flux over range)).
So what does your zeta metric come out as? 3.61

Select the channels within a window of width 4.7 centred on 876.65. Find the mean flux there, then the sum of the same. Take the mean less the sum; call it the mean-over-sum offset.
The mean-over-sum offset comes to -315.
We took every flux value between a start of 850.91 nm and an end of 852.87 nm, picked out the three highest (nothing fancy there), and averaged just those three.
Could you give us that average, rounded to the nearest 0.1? 16.0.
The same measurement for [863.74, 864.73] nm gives 14.7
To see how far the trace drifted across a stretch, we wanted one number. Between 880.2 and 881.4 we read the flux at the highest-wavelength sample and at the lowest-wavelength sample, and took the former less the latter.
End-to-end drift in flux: -0.50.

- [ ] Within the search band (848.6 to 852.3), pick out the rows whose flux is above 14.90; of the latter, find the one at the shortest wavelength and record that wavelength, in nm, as 848.656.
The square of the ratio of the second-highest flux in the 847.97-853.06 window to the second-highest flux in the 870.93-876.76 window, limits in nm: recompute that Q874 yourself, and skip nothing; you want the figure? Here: 1.13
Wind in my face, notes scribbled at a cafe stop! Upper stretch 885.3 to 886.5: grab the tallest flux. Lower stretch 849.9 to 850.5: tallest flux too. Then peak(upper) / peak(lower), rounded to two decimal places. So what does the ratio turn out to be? 0.93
